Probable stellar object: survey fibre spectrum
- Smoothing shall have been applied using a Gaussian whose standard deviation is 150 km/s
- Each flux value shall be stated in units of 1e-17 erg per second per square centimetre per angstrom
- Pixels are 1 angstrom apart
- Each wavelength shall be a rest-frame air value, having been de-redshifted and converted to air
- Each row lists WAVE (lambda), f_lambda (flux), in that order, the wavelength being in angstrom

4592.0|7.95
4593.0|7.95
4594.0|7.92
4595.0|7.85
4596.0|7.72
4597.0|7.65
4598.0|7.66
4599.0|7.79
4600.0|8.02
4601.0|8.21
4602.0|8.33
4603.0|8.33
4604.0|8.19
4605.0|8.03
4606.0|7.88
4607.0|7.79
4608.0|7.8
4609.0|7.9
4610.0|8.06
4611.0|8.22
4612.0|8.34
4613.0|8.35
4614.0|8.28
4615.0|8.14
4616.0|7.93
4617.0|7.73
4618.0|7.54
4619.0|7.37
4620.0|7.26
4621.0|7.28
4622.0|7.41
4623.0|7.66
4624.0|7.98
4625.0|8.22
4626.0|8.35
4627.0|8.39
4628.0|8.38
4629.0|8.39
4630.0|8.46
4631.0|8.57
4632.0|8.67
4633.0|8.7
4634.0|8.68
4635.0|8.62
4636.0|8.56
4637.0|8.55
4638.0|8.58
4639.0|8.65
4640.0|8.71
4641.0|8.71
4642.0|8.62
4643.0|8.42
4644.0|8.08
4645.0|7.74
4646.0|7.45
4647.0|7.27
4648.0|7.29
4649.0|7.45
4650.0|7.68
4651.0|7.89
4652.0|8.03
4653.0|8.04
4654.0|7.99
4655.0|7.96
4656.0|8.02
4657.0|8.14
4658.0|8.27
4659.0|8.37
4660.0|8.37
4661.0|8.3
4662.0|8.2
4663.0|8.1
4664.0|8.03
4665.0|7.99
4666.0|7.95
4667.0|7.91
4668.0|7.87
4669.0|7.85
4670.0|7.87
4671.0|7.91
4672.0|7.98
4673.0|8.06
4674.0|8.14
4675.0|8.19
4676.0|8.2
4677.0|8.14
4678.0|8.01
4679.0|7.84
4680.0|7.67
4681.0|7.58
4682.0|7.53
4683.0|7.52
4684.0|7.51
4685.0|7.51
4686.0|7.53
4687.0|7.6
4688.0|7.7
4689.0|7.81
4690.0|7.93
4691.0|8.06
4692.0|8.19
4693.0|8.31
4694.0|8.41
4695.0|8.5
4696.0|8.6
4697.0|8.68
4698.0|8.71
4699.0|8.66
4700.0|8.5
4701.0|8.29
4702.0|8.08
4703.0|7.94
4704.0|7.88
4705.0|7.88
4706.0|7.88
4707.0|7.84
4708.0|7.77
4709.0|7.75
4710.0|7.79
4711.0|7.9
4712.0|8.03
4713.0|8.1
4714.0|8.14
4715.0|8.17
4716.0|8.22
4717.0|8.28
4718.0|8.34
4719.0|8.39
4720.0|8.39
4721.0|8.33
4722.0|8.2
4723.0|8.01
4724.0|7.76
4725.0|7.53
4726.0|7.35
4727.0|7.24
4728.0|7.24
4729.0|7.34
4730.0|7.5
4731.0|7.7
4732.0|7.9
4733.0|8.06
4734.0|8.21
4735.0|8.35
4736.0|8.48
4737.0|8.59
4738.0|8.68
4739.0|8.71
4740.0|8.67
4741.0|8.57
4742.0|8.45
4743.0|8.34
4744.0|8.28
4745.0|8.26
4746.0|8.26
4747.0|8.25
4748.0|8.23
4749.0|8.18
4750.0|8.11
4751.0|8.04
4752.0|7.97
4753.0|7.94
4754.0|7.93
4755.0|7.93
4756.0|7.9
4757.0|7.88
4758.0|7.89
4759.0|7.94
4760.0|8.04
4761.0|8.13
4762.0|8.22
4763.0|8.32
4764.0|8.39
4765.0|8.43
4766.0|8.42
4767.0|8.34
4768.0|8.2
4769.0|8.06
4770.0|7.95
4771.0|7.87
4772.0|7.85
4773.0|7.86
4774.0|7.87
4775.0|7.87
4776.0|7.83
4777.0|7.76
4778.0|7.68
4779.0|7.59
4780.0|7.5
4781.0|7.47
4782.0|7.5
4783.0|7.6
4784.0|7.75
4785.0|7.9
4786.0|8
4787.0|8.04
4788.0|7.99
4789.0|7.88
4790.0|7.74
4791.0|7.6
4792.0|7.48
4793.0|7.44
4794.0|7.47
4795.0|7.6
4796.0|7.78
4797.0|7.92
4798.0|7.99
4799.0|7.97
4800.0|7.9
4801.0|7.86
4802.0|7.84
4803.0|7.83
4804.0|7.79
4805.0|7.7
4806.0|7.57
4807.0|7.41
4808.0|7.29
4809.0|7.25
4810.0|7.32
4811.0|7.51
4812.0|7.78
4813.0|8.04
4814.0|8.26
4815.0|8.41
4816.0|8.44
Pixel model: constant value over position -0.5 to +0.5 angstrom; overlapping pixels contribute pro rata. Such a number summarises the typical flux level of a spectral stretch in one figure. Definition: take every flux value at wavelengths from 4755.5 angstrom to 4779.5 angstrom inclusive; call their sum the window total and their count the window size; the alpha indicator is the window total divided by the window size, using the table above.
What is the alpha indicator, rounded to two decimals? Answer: 8.01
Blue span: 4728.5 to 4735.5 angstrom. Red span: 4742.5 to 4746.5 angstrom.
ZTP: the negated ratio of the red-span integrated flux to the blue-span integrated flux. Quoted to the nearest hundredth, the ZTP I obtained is -0.60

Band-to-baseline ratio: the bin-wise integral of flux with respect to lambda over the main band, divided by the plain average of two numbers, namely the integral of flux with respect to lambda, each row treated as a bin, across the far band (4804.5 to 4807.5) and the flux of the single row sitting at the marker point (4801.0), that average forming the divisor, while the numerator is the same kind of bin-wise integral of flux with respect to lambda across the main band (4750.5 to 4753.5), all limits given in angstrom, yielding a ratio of 1.57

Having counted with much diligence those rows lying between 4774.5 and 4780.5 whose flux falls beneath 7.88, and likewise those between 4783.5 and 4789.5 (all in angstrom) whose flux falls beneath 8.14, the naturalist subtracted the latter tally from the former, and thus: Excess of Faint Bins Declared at 0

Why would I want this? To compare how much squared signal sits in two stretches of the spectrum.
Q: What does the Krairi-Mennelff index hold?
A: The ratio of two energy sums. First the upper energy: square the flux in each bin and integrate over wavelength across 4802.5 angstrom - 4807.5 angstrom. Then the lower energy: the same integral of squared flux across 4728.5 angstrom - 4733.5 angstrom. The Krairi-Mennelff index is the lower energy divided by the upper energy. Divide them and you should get 1.01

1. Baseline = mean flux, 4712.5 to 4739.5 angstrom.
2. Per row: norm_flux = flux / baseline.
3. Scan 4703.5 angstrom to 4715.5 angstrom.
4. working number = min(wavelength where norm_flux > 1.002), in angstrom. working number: 4713.0 angstrom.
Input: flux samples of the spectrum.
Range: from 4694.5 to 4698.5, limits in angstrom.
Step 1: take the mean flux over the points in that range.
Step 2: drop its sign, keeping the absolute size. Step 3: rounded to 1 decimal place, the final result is 8.6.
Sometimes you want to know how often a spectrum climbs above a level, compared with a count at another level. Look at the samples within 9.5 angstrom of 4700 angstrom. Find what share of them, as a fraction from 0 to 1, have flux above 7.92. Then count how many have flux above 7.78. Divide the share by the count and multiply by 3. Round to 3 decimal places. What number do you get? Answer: 0.121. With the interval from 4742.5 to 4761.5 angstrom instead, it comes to 0.133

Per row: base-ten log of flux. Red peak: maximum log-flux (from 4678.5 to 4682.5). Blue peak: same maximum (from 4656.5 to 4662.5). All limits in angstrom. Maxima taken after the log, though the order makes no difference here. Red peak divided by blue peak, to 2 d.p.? 0.97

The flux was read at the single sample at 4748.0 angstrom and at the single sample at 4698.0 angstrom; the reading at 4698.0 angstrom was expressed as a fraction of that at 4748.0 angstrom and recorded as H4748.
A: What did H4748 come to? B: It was 1.06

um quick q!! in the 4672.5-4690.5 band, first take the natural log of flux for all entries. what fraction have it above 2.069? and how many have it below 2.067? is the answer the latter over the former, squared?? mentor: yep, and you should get 800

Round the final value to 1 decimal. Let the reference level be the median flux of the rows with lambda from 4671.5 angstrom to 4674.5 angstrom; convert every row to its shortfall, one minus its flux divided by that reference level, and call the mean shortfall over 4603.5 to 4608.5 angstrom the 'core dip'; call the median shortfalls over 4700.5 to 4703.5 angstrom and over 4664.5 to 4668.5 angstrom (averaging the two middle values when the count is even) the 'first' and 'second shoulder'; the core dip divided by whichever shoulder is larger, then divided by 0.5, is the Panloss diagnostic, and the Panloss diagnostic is 1.9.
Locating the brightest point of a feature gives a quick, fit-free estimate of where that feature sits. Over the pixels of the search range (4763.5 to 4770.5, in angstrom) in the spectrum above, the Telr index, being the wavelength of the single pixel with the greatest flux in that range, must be 4765.0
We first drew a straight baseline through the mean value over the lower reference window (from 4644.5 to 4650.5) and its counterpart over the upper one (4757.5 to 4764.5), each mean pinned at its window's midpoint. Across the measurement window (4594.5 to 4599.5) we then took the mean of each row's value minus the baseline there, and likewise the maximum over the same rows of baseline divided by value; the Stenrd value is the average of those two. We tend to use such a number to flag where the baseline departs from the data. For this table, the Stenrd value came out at 0.74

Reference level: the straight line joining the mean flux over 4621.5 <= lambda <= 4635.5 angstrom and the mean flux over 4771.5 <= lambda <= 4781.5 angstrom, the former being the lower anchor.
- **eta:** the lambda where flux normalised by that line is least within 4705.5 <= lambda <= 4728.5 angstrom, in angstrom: 4727.0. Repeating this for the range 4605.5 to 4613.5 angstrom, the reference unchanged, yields 4607.0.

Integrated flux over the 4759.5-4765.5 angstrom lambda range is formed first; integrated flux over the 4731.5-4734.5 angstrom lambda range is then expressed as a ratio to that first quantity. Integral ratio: 0.5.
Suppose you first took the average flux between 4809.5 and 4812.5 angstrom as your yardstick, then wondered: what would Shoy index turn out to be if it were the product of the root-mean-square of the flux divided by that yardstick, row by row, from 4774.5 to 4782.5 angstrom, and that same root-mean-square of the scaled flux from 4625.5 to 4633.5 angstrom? 1.14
